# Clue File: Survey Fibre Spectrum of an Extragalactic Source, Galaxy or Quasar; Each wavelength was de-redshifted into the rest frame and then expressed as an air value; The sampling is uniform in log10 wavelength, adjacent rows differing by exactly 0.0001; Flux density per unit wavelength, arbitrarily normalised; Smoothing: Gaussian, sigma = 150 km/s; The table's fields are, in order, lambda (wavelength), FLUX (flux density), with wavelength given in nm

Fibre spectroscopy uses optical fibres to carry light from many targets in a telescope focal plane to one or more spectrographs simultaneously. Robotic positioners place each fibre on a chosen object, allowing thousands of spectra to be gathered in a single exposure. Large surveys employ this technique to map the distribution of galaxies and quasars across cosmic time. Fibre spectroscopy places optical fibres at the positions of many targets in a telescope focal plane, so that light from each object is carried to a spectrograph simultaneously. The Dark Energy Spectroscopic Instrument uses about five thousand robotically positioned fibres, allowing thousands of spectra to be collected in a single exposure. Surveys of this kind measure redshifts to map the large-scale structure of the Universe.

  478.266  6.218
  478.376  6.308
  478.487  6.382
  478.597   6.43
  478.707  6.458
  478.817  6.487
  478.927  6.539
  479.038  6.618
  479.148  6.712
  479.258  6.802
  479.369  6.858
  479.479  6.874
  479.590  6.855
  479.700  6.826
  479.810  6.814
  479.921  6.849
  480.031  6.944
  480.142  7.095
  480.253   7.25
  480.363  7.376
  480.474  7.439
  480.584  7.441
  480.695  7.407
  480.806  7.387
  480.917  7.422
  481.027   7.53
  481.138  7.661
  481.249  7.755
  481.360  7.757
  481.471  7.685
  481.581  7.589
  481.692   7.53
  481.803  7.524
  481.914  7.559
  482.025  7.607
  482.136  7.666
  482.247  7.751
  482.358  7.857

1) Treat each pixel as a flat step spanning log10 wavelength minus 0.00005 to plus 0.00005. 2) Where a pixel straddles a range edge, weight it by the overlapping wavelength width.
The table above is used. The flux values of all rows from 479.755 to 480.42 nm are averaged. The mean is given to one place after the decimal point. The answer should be 7.1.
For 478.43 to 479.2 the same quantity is 6.5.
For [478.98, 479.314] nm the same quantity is 6.7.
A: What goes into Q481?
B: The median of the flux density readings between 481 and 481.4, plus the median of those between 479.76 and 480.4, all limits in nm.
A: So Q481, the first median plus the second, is 14.7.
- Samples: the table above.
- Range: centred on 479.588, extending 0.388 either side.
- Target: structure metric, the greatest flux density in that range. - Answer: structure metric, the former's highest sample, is 6.874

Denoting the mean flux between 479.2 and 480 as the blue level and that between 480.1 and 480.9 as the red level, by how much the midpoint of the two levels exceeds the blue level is 0.25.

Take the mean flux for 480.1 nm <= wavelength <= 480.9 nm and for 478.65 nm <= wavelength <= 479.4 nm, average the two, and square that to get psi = 49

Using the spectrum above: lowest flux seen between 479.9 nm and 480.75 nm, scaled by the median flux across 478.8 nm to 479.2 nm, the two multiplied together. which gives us 45.1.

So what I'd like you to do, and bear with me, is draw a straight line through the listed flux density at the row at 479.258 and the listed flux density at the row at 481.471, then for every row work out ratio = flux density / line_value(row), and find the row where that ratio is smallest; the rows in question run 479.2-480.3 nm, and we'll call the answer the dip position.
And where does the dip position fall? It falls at 479.921 nm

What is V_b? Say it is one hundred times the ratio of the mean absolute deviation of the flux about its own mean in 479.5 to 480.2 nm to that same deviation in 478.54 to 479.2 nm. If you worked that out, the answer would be 98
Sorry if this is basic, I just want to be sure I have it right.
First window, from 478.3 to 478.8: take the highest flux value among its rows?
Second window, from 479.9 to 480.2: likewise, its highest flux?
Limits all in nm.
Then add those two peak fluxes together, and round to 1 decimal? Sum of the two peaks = 13.6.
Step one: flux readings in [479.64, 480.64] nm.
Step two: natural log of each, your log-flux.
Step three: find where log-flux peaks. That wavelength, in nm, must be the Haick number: 480.584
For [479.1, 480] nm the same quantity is 479.479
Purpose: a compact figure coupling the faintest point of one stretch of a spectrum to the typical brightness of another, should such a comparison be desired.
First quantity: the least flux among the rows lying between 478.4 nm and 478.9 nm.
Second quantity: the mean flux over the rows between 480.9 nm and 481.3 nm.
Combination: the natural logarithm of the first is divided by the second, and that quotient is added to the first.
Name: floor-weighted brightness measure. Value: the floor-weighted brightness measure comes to 6.63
